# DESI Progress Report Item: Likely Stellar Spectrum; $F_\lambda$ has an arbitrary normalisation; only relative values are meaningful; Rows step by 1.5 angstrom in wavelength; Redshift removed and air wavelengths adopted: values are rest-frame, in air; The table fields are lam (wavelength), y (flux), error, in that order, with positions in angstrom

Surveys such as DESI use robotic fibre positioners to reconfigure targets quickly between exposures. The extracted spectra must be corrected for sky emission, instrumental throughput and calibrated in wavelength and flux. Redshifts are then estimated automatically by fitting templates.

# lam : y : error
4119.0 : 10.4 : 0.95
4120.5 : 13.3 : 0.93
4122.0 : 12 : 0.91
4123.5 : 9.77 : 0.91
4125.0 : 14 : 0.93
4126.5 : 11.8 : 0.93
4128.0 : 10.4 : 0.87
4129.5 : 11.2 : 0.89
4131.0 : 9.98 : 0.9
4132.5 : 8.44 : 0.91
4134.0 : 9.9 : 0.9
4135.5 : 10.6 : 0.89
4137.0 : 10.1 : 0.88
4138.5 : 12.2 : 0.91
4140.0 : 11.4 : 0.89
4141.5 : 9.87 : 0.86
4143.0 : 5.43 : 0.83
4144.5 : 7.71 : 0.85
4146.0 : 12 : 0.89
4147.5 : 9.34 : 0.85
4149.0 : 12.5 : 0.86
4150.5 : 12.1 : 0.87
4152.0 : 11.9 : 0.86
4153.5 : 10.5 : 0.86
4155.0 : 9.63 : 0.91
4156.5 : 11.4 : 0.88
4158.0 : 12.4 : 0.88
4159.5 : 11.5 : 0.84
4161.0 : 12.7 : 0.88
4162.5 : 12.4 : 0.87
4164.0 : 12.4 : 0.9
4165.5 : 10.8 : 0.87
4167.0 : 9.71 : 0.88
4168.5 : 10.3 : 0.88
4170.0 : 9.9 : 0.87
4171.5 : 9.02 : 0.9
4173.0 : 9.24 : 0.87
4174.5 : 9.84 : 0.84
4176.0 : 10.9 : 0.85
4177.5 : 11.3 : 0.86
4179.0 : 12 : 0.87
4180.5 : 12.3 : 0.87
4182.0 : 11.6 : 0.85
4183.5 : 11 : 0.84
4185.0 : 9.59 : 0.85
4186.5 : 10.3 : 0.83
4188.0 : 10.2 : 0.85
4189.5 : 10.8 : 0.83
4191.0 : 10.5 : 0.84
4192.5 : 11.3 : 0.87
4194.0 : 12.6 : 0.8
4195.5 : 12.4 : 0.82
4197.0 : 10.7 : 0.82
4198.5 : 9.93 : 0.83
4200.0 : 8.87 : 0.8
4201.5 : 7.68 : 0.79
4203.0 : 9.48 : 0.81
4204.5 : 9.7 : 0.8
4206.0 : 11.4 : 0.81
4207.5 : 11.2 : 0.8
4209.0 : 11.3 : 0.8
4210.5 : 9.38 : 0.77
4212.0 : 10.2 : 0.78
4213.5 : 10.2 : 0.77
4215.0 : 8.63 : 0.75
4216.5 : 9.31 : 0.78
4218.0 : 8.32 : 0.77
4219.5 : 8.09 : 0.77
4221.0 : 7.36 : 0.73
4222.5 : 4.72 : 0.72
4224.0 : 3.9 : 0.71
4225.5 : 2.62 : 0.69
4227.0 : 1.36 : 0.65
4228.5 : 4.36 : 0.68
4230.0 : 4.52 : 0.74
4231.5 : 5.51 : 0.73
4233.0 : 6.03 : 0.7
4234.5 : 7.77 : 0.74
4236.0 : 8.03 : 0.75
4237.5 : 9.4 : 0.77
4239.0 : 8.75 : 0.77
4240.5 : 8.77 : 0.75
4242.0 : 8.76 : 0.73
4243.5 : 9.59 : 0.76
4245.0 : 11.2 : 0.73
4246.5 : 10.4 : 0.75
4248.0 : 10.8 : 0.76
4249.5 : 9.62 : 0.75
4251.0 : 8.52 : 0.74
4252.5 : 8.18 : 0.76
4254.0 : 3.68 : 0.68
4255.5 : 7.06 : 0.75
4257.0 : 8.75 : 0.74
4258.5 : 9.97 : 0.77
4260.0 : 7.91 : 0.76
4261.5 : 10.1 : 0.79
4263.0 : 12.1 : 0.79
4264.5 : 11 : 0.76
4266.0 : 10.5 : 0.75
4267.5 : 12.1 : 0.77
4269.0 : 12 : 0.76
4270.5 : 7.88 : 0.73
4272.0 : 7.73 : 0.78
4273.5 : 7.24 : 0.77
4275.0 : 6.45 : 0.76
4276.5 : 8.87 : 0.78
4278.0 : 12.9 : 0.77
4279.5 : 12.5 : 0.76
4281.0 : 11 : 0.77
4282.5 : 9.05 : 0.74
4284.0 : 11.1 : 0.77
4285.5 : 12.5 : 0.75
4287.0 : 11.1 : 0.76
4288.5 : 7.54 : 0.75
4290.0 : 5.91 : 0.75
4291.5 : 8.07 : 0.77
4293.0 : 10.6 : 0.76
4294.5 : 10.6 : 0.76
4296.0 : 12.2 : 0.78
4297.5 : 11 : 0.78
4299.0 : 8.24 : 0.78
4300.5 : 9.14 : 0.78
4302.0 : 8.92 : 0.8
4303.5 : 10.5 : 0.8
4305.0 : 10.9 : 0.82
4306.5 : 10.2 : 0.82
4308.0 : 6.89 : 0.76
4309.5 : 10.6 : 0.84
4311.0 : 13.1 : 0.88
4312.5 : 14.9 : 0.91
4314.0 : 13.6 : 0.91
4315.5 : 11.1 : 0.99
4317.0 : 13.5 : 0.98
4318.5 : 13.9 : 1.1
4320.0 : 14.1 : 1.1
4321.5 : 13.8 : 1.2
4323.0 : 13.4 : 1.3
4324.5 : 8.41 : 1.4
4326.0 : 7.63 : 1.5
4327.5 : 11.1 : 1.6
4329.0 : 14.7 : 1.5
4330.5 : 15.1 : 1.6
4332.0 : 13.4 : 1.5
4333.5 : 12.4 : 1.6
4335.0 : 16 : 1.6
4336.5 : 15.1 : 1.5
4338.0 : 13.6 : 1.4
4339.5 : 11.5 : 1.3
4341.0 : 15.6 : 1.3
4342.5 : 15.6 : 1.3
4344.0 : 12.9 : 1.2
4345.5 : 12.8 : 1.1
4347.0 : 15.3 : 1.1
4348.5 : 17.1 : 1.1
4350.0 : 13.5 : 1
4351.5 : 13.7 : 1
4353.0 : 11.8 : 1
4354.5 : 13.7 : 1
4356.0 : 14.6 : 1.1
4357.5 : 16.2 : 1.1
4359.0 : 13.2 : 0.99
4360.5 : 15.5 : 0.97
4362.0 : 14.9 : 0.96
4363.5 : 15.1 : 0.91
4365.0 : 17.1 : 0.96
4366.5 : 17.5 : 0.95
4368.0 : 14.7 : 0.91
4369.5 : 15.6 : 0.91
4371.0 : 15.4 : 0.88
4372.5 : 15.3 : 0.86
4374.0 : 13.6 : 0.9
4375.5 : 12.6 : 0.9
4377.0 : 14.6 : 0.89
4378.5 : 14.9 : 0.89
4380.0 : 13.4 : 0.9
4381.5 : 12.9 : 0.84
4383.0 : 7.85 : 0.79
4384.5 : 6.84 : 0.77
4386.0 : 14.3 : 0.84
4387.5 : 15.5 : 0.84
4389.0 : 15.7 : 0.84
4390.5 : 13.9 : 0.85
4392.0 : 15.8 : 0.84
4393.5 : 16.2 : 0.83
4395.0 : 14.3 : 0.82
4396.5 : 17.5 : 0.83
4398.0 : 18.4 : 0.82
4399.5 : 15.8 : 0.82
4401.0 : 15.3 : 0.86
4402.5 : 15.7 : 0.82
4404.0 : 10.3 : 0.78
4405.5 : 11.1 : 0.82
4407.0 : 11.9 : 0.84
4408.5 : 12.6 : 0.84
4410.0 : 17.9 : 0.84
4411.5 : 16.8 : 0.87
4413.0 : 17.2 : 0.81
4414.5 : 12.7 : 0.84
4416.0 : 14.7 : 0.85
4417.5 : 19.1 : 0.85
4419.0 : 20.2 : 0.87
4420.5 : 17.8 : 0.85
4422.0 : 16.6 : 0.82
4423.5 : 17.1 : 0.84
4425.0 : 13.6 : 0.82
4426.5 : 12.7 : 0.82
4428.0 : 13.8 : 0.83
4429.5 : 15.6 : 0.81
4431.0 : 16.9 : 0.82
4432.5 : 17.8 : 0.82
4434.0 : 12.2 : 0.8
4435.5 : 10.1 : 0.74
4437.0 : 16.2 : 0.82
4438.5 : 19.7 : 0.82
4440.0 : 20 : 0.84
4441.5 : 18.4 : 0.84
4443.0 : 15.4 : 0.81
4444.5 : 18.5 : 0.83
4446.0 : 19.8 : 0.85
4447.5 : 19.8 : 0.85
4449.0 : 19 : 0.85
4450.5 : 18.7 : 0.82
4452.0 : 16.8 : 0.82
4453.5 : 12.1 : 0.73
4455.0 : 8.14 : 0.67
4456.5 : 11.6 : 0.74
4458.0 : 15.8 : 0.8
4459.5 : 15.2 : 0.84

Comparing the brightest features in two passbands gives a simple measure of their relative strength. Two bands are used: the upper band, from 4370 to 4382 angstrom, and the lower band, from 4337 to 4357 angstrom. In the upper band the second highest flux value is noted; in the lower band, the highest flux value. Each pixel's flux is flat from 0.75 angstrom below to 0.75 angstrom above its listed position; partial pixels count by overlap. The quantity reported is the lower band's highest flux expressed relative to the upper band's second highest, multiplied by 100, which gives 112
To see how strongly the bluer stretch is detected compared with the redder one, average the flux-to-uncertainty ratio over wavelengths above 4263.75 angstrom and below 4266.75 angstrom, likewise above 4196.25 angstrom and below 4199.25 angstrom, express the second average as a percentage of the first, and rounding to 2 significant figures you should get 88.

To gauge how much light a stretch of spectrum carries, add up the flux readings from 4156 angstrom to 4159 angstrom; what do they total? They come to 24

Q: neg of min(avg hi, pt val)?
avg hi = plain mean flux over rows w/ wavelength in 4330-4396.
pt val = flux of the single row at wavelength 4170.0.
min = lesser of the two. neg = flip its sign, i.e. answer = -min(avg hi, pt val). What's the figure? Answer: -9.9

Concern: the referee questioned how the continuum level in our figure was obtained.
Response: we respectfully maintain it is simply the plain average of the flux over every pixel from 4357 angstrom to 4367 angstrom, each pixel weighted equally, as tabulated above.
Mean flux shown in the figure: 15.6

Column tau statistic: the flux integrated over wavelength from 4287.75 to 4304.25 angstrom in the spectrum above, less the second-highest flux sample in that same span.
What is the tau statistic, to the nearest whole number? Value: 143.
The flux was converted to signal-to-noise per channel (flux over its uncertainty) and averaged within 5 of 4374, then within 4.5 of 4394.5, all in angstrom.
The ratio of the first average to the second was 0.85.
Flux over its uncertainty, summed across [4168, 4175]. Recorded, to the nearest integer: 55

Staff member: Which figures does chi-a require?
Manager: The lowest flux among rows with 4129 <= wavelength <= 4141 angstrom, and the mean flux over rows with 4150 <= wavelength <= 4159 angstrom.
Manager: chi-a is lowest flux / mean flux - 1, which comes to -0.25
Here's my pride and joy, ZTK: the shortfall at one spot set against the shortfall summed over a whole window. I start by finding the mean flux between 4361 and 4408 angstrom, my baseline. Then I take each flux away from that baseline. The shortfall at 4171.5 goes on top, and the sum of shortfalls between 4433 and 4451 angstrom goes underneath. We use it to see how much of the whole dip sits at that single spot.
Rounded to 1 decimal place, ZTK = -0.1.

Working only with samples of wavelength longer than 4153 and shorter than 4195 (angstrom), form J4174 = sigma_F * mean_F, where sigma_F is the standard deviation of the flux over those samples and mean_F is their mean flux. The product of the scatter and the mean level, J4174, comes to 12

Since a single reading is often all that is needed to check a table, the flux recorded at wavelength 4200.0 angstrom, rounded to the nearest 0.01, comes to 8.87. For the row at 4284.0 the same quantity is 11.10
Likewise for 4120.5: 13.30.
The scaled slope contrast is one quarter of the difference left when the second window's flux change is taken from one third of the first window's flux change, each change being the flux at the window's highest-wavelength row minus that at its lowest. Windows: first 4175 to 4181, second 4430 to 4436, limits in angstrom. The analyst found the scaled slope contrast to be 1.8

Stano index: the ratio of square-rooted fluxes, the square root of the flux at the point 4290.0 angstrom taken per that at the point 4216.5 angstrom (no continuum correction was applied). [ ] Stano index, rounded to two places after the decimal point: 0.80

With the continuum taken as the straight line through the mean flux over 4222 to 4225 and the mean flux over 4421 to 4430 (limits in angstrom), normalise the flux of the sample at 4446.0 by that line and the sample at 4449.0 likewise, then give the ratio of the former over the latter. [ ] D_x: 1.05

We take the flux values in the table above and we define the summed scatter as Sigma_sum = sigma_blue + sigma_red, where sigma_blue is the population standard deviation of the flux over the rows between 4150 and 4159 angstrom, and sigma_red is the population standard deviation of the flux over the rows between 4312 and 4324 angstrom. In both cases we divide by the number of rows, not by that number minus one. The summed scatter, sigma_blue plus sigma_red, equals 2.0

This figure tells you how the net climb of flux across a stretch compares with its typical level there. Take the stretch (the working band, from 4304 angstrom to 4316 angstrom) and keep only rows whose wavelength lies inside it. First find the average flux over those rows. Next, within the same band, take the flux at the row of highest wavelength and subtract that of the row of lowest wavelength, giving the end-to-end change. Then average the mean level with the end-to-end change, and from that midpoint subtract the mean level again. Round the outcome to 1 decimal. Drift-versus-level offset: -5.6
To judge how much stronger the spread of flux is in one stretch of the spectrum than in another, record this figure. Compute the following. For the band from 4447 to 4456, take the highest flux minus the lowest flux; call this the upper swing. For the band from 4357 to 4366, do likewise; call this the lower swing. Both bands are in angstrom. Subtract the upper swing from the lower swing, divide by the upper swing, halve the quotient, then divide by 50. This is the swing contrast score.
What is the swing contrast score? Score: -0.0067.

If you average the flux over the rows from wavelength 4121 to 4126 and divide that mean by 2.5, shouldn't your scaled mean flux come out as 4.8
